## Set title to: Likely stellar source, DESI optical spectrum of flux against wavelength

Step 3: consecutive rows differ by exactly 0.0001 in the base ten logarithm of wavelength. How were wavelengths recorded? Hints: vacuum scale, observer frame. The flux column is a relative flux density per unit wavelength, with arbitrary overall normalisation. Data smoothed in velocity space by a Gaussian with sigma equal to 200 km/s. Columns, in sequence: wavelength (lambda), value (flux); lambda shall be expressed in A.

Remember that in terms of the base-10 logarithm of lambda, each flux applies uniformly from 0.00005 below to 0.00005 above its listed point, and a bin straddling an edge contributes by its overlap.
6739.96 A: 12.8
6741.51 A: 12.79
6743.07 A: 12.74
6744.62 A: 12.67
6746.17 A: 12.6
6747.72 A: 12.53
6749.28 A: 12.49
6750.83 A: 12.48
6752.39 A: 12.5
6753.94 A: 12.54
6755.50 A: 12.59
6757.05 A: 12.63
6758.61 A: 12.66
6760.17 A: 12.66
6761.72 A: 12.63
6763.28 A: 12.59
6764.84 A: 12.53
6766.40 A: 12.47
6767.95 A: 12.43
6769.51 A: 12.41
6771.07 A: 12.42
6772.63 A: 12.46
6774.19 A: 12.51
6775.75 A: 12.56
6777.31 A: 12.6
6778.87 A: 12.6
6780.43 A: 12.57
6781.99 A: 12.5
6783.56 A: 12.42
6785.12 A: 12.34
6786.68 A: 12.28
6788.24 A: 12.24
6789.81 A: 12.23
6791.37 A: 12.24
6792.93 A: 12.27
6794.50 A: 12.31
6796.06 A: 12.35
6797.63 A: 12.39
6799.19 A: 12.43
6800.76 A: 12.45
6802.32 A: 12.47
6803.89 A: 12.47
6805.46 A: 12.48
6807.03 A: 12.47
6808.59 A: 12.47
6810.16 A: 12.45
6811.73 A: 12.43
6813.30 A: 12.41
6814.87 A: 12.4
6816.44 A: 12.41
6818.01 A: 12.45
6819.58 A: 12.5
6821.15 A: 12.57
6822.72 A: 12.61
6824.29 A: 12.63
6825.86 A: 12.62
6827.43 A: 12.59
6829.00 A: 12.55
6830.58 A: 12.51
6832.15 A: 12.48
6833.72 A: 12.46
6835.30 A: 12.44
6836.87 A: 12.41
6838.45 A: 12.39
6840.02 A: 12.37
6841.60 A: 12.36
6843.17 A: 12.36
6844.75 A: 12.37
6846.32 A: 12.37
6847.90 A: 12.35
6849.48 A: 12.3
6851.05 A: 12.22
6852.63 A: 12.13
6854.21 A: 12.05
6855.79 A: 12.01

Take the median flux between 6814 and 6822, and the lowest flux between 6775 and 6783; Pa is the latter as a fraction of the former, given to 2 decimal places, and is 1.00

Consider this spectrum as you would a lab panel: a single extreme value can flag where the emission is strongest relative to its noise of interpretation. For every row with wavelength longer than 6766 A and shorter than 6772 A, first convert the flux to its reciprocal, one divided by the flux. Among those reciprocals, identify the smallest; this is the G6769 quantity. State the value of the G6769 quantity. 0.0802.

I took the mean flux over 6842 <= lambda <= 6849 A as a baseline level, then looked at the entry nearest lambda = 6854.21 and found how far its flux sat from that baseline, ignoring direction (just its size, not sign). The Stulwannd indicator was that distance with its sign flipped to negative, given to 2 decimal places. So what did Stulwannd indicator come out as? -0.31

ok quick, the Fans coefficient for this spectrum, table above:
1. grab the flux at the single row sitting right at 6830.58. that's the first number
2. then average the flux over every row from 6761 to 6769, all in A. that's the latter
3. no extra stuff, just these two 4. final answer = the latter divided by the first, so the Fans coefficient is 1.00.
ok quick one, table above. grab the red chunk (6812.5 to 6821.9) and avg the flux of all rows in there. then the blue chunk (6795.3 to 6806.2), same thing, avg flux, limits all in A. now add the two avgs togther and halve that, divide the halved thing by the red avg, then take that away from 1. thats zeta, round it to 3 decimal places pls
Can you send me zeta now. 0.001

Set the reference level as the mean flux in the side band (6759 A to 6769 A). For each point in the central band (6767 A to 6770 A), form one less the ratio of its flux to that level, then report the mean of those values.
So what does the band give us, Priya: 0.010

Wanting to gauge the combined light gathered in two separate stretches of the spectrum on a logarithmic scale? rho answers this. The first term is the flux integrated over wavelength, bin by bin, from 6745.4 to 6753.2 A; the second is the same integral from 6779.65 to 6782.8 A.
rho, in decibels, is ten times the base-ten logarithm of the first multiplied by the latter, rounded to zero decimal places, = 36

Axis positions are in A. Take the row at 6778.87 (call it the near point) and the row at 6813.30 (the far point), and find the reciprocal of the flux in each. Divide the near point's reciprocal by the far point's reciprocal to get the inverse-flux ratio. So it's 0.98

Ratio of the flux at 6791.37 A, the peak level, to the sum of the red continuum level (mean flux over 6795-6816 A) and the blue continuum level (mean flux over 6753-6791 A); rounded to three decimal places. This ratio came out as 0.491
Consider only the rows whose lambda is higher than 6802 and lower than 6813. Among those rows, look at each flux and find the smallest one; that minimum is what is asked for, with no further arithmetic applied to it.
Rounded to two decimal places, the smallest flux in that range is 12.43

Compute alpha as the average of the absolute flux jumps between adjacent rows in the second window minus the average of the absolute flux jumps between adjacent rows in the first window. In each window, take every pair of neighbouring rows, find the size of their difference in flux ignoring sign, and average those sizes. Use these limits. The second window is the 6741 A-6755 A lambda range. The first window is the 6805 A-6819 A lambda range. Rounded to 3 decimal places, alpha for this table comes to 0.030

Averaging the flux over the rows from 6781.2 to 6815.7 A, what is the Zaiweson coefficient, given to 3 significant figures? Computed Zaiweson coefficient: 12.4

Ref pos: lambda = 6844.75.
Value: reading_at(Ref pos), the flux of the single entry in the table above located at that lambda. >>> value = 12.37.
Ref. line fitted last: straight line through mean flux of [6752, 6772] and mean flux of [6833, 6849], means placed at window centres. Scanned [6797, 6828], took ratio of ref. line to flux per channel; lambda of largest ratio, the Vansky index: 6797.63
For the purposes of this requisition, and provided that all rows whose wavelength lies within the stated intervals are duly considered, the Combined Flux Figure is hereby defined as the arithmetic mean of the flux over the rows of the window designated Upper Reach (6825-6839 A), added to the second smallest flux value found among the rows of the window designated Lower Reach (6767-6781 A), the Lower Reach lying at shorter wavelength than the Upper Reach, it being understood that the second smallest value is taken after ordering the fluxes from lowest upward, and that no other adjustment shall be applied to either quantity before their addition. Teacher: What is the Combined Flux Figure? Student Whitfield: 24.91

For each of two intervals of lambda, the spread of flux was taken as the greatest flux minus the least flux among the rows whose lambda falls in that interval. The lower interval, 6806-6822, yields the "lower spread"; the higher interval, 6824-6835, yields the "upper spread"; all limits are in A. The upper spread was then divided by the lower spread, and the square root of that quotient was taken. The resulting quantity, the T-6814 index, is 1.00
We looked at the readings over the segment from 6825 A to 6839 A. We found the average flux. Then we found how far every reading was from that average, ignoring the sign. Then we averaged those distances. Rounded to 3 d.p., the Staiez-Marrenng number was 0.065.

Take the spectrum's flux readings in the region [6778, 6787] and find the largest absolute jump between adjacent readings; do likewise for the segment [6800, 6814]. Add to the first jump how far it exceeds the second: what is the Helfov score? 0.14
